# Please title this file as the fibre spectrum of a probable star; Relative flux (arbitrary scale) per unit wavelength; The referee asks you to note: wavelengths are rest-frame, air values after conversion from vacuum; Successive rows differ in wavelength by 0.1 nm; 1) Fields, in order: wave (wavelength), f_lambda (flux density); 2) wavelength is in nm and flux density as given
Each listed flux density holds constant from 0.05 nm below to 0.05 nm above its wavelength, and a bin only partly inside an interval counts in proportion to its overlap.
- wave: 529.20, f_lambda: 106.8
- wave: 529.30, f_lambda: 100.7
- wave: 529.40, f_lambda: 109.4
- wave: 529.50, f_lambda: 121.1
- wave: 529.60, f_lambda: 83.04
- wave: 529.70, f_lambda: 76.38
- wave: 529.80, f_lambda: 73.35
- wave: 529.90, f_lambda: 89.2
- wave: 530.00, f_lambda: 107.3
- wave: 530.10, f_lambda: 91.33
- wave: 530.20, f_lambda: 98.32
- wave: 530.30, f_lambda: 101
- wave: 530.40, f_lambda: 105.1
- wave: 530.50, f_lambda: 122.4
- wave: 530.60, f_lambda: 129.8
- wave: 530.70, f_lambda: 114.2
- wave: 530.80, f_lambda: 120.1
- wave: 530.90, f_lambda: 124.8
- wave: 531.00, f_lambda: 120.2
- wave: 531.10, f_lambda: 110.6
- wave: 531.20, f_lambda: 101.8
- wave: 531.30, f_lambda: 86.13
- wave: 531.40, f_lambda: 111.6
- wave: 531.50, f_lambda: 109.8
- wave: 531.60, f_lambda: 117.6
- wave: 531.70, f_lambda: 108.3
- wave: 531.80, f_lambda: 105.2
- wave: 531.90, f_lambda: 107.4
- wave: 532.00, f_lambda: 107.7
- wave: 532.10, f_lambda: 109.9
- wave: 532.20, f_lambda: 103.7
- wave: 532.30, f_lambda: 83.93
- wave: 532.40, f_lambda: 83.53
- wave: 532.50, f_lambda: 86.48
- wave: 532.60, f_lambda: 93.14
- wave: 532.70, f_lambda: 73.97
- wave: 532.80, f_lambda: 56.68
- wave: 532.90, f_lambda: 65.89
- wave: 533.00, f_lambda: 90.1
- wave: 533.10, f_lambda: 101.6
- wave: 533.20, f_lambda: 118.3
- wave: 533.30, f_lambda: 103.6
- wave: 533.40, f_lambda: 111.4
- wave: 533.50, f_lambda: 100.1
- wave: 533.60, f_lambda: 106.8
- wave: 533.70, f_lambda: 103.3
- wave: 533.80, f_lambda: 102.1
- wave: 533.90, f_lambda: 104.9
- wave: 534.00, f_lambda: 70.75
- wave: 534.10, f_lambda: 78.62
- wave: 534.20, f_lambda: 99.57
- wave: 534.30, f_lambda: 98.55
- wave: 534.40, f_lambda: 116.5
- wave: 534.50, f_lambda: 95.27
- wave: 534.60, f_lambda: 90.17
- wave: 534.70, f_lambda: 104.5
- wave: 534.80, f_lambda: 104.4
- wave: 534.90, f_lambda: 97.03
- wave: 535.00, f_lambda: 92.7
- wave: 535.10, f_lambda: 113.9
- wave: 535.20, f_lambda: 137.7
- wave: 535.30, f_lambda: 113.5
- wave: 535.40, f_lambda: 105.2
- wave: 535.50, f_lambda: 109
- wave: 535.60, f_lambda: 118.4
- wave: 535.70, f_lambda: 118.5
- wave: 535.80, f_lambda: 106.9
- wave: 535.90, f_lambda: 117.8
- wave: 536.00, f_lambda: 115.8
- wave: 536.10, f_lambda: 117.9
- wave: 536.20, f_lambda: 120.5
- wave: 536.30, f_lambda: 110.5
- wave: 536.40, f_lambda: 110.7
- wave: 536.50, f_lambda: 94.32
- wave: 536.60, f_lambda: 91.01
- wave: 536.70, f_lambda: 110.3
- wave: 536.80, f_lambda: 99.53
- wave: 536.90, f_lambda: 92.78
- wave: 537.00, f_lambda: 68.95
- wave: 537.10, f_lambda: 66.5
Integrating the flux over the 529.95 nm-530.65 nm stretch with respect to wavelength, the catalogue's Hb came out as 76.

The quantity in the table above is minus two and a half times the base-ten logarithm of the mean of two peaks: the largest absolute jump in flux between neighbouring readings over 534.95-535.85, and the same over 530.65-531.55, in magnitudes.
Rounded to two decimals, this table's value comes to -3.49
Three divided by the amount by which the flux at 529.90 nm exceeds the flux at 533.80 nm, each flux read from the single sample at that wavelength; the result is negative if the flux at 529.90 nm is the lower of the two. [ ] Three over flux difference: -0.23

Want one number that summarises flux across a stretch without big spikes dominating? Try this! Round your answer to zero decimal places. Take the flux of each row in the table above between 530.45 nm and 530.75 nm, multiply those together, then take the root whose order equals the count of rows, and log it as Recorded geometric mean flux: 122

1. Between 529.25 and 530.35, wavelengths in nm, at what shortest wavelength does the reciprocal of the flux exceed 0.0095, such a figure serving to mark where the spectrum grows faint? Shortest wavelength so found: 529.30 nm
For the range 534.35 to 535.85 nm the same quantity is 534.50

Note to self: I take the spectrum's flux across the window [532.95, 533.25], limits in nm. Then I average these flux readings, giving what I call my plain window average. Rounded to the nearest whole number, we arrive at 103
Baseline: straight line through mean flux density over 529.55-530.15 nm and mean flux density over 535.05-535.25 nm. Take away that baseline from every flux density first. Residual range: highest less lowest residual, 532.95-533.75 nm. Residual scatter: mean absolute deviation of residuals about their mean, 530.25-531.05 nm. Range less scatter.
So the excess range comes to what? 19.9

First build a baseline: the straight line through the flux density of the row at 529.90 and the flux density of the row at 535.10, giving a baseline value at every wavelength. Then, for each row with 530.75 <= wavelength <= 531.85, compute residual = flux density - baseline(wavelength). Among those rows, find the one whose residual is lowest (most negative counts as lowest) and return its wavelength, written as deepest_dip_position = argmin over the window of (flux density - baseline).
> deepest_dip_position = 531.30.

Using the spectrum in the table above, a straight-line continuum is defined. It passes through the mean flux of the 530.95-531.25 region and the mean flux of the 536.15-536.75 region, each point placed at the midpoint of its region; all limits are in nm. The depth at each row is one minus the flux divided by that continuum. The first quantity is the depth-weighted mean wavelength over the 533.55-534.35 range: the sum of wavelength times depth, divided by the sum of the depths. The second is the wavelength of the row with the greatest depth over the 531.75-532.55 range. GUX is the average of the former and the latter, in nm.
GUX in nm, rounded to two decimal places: 533.22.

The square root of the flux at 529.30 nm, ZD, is 10.0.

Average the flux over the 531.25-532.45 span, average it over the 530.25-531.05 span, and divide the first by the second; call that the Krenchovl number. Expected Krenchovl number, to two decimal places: 0.88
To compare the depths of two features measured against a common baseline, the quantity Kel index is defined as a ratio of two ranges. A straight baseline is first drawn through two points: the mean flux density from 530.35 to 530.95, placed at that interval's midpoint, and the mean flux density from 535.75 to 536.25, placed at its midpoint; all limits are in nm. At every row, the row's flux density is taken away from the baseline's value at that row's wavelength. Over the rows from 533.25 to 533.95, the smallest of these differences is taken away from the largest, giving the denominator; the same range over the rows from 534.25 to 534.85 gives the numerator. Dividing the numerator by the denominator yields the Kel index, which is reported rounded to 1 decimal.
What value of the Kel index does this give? 2.3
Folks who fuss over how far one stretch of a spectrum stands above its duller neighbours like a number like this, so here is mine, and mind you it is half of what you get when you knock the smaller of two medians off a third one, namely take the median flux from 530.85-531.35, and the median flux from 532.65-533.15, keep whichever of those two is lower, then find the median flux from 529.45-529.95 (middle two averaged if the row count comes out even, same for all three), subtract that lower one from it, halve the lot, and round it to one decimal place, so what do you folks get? 4.5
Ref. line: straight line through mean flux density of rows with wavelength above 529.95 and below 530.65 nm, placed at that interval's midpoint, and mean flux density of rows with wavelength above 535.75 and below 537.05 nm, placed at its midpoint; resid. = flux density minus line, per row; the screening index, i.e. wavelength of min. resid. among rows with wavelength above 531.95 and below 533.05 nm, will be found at 532.80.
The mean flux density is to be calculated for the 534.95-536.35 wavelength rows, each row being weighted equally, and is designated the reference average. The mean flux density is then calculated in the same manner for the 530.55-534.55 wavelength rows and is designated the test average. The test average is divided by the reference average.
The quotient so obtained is 0.88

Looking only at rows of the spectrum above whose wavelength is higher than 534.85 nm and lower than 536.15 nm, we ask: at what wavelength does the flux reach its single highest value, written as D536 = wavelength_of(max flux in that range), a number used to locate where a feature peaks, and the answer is 535.20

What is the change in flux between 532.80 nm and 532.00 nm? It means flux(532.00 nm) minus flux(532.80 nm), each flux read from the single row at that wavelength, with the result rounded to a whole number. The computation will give 51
